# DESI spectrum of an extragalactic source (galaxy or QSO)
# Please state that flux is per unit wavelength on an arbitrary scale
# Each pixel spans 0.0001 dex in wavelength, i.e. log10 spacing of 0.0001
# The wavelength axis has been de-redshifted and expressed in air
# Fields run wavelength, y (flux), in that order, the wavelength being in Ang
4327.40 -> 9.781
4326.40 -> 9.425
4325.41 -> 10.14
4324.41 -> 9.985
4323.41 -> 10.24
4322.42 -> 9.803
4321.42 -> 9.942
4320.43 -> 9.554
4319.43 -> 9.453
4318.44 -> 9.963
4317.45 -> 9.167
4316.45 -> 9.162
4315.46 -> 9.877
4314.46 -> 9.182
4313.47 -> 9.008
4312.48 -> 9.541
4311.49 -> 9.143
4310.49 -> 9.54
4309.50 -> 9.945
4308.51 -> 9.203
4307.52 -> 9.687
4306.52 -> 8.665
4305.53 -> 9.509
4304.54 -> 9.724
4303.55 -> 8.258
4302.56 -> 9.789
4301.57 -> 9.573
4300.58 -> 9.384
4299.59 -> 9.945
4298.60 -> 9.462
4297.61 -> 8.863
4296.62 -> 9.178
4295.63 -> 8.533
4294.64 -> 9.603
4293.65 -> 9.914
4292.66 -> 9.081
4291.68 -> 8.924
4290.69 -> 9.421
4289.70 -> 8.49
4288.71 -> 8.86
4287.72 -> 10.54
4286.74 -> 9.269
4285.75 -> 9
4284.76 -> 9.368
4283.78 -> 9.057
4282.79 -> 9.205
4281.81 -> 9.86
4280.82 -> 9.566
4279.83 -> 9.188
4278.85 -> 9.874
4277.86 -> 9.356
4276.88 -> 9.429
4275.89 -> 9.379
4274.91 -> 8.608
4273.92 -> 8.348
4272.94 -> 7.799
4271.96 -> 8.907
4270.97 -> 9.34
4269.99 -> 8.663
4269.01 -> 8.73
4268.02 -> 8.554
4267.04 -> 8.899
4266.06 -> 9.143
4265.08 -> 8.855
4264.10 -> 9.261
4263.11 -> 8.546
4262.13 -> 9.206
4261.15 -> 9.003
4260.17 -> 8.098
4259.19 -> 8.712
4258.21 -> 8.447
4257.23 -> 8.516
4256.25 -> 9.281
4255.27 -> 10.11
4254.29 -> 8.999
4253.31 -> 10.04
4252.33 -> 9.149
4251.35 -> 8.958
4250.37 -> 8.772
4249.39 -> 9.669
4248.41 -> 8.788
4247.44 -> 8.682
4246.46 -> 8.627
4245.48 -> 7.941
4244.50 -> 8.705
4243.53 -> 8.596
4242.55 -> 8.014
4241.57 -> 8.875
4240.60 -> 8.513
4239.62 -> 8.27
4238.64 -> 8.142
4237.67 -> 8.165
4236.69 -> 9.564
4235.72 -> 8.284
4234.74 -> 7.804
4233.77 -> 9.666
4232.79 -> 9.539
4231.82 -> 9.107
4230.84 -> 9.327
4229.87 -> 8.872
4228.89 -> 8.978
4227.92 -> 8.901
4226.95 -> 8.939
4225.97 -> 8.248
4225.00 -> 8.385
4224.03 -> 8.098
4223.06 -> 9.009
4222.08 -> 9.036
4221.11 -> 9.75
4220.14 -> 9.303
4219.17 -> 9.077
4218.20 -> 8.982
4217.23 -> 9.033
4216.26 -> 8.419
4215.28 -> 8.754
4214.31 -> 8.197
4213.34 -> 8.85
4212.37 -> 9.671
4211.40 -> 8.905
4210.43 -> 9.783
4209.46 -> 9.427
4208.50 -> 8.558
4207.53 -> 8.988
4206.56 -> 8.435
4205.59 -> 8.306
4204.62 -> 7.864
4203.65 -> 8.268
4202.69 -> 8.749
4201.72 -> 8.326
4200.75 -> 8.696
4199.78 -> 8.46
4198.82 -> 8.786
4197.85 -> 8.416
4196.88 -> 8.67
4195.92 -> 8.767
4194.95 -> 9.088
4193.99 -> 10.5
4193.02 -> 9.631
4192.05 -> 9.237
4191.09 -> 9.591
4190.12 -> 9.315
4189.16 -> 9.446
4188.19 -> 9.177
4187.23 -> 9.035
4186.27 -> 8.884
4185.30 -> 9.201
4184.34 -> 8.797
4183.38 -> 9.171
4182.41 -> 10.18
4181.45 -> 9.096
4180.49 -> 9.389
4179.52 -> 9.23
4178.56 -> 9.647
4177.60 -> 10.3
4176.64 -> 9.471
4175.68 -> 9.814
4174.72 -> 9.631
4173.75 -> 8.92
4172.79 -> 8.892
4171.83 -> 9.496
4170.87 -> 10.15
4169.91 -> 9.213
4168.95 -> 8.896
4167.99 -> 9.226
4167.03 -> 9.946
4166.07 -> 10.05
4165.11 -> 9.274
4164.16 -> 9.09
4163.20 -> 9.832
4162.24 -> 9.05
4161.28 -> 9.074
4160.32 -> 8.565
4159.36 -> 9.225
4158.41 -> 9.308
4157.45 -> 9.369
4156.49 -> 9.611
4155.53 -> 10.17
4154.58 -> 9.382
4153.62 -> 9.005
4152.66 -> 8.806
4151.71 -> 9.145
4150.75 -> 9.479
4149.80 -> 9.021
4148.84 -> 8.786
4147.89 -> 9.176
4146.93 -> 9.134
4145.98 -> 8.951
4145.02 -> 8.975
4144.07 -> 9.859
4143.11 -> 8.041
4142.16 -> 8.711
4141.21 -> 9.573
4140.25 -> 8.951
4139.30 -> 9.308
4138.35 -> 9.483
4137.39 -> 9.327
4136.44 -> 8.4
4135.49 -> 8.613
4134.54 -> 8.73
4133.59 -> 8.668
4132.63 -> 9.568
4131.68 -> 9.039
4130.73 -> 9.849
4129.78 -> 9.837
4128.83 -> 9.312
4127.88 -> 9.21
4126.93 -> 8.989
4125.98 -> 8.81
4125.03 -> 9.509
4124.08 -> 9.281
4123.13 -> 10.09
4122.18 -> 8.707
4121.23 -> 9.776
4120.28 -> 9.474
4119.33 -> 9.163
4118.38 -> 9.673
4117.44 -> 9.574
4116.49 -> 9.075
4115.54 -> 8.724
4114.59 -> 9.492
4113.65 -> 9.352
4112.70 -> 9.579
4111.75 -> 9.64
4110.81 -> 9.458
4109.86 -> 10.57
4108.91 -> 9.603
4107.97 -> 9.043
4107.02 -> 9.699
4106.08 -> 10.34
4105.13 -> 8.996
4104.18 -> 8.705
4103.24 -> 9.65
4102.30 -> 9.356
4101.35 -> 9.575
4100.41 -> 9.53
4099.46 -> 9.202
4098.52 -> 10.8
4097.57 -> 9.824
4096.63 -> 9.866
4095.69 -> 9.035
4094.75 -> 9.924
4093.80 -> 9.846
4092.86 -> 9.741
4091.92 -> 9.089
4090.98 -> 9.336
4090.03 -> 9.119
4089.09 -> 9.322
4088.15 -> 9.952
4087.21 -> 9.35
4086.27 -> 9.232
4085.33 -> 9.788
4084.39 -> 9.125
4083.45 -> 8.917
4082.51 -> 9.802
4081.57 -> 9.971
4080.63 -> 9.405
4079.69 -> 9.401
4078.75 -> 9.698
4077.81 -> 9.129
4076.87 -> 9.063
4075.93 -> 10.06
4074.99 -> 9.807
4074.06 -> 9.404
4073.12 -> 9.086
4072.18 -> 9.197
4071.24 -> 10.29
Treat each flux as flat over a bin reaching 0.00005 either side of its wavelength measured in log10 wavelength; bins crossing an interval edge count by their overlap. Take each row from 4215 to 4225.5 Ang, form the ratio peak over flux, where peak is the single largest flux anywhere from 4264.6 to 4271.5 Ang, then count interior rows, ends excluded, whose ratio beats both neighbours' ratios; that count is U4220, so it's 3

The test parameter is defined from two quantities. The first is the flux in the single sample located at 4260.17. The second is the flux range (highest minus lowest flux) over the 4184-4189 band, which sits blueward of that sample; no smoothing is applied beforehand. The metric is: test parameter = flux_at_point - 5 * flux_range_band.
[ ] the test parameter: 6.1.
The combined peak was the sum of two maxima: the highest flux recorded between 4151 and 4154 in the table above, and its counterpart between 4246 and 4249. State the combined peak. 17.9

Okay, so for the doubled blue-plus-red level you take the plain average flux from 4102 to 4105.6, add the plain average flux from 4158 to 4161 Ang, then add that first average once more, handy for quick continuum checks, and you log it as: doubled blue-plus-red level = 27.4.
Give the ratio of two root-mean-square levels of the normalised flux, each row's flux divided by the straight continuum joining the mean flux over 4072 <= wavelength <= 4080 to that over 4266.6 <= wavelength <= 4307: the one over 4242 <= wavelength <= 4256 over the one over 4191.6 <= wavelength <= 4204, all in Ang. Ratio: 1.01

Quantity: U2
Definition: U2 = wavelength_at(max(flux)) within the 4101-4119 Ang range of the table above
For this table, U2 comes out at 4109.86 Ang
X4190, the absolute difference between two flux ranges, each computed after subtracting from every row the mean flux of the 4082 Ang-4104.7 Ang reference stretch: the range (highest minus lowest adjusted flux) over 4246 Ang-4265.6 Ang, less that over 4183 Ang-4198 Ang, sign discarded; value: 0.1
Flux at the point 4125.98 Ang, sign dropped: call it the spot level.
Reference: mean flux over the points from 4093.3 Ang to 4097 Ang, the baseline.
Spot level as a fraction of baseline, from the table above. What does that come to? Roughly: 0.911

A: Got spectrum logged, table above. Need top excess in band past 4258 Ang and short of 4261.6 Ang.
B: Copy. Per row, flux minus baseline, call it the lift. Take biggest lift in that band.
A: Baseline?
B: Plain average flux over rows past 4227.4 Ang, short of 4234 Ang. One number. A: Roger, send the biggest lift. -0.2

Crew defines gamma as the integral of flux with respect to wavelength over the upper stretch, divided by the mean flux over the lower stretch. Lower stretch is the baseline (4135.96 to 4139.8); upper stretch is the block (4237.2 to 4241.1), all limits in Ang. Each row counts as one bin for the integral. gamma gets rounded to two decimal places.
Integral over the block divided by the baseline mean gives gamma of 3.54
